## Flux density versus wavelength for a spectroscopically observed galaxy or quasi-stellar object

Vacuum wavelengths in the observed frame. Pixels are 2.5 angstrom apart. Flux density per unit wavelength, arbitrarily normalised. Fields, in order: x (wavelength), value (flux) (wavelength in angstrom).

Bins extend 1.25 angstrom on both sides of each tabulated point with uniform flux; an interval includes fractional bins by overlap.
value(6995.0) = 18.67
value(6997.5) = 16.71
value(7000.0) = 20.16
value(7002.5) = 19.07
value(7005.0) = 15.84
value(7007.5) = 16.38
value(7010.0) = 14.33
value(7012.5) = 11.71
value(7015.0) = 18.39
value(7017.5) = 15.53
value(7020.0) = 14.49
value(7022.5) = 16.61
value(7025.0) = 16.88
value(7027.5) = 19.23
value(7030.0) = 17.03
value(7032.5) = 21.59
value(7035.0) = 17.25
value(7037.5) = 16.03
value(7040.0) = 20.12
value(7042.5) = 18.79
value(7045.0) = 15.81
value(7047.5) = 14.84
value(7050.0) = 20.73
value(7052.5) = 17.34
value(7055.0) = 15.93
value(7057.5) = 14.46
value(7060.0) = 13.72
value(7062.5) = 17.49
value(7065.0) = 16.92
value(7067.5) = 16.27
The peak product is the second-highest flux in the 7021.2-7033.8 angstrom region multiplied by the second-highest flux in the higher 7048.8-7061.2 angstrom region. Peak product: 333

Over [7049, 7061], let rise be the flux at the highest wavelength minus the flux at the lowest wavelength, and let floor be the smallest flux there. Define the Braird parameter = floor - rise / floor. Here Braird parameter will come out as 14.2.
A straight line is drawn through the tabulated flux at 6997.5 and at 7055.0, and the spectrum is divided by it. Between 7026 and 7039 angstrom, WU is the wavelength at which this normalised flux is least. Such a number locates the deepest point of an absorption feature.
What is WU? 7037.5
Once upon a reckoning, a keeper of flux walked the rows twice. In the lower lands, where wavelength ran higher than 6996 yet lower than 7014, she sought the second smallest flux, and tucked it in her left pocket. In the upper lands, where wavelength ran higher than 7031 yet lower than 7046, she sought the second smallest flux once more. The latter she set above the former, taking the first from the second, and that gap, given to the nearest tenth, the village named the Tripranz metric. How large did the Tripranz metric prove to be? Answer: 1.7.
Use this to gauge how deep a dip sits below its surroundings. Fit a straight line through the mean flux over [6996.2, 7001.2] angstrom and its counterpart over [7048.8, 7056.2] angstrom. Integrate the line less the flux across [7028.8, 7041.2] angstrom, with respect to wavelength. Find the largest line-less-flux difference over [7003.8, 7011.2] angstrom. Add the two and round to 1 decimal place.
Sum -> 0.7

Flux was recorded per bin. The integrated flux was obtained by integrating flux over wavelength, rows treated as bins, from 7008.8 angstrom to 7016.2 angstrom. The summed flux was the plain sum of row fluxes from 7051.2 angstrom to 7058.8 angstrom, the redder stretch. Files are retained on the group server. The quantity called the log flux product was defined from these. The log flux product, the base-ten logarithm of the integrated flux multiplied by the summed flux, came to 3.72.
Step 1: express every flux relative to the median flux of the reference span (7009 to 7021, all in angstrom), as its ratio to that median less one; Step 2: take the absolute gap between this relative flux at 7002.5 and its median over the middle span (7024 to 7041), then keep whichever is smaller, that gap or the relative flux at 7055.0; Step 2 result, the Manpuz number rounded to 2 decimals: 0.10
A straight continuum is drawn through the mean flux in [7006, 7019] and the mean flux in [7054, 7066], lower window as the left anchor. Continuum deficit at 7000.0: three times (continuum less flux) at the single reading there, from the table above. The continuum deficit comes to -15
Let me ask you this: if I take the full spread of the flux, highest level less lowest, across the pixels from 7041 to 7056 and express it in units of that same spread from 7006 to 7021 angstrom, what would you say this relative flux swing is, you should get 0.88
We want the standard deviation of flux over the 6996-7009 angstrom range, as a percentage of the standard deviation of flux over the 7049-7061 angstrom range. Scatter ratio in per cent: 68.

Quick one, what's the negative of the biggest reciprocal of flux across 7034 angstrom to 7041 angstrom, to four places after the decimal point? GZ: -0.0624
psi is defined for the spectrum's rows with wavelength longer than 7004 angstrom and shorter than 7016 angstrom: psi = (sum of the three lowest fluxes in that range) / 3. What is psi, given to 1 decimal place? 14.0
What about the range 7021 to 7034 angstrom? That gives 16.8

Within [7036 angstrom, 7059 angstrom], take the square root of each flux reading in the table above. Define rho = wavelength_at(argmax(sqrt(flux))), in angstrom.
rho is 7050.0 angstrom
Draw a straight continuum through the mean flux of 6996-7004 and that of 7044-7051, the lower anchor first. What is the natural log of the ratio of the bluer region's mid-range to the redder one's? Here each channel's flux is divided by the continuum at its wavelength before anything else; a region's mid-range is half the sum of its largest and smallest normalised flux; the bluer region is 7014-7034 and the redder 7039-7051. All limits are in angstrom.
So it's -0.03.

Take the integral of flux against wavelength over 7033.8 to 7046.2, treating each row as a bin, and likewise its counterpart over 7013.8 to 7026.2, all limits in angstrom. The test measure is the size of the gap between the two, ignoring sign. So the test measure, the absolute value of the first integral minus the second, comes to 15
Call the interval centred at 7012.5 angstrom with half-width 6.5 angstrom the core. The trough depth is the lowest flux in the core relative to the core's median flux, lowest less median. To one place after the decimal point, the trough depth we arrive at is -3.8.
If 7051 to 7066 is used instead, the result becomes -2.7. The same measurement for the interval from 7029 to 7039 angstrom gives -1.1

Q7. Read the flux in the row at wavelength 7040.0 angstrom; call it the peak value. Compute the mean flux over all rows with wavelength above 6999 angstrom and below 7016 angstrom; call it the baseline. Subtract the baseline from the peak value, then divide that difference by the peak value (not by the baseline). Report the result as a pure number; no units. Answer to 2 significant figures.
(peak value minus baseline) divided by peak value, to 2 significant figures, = 0.18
